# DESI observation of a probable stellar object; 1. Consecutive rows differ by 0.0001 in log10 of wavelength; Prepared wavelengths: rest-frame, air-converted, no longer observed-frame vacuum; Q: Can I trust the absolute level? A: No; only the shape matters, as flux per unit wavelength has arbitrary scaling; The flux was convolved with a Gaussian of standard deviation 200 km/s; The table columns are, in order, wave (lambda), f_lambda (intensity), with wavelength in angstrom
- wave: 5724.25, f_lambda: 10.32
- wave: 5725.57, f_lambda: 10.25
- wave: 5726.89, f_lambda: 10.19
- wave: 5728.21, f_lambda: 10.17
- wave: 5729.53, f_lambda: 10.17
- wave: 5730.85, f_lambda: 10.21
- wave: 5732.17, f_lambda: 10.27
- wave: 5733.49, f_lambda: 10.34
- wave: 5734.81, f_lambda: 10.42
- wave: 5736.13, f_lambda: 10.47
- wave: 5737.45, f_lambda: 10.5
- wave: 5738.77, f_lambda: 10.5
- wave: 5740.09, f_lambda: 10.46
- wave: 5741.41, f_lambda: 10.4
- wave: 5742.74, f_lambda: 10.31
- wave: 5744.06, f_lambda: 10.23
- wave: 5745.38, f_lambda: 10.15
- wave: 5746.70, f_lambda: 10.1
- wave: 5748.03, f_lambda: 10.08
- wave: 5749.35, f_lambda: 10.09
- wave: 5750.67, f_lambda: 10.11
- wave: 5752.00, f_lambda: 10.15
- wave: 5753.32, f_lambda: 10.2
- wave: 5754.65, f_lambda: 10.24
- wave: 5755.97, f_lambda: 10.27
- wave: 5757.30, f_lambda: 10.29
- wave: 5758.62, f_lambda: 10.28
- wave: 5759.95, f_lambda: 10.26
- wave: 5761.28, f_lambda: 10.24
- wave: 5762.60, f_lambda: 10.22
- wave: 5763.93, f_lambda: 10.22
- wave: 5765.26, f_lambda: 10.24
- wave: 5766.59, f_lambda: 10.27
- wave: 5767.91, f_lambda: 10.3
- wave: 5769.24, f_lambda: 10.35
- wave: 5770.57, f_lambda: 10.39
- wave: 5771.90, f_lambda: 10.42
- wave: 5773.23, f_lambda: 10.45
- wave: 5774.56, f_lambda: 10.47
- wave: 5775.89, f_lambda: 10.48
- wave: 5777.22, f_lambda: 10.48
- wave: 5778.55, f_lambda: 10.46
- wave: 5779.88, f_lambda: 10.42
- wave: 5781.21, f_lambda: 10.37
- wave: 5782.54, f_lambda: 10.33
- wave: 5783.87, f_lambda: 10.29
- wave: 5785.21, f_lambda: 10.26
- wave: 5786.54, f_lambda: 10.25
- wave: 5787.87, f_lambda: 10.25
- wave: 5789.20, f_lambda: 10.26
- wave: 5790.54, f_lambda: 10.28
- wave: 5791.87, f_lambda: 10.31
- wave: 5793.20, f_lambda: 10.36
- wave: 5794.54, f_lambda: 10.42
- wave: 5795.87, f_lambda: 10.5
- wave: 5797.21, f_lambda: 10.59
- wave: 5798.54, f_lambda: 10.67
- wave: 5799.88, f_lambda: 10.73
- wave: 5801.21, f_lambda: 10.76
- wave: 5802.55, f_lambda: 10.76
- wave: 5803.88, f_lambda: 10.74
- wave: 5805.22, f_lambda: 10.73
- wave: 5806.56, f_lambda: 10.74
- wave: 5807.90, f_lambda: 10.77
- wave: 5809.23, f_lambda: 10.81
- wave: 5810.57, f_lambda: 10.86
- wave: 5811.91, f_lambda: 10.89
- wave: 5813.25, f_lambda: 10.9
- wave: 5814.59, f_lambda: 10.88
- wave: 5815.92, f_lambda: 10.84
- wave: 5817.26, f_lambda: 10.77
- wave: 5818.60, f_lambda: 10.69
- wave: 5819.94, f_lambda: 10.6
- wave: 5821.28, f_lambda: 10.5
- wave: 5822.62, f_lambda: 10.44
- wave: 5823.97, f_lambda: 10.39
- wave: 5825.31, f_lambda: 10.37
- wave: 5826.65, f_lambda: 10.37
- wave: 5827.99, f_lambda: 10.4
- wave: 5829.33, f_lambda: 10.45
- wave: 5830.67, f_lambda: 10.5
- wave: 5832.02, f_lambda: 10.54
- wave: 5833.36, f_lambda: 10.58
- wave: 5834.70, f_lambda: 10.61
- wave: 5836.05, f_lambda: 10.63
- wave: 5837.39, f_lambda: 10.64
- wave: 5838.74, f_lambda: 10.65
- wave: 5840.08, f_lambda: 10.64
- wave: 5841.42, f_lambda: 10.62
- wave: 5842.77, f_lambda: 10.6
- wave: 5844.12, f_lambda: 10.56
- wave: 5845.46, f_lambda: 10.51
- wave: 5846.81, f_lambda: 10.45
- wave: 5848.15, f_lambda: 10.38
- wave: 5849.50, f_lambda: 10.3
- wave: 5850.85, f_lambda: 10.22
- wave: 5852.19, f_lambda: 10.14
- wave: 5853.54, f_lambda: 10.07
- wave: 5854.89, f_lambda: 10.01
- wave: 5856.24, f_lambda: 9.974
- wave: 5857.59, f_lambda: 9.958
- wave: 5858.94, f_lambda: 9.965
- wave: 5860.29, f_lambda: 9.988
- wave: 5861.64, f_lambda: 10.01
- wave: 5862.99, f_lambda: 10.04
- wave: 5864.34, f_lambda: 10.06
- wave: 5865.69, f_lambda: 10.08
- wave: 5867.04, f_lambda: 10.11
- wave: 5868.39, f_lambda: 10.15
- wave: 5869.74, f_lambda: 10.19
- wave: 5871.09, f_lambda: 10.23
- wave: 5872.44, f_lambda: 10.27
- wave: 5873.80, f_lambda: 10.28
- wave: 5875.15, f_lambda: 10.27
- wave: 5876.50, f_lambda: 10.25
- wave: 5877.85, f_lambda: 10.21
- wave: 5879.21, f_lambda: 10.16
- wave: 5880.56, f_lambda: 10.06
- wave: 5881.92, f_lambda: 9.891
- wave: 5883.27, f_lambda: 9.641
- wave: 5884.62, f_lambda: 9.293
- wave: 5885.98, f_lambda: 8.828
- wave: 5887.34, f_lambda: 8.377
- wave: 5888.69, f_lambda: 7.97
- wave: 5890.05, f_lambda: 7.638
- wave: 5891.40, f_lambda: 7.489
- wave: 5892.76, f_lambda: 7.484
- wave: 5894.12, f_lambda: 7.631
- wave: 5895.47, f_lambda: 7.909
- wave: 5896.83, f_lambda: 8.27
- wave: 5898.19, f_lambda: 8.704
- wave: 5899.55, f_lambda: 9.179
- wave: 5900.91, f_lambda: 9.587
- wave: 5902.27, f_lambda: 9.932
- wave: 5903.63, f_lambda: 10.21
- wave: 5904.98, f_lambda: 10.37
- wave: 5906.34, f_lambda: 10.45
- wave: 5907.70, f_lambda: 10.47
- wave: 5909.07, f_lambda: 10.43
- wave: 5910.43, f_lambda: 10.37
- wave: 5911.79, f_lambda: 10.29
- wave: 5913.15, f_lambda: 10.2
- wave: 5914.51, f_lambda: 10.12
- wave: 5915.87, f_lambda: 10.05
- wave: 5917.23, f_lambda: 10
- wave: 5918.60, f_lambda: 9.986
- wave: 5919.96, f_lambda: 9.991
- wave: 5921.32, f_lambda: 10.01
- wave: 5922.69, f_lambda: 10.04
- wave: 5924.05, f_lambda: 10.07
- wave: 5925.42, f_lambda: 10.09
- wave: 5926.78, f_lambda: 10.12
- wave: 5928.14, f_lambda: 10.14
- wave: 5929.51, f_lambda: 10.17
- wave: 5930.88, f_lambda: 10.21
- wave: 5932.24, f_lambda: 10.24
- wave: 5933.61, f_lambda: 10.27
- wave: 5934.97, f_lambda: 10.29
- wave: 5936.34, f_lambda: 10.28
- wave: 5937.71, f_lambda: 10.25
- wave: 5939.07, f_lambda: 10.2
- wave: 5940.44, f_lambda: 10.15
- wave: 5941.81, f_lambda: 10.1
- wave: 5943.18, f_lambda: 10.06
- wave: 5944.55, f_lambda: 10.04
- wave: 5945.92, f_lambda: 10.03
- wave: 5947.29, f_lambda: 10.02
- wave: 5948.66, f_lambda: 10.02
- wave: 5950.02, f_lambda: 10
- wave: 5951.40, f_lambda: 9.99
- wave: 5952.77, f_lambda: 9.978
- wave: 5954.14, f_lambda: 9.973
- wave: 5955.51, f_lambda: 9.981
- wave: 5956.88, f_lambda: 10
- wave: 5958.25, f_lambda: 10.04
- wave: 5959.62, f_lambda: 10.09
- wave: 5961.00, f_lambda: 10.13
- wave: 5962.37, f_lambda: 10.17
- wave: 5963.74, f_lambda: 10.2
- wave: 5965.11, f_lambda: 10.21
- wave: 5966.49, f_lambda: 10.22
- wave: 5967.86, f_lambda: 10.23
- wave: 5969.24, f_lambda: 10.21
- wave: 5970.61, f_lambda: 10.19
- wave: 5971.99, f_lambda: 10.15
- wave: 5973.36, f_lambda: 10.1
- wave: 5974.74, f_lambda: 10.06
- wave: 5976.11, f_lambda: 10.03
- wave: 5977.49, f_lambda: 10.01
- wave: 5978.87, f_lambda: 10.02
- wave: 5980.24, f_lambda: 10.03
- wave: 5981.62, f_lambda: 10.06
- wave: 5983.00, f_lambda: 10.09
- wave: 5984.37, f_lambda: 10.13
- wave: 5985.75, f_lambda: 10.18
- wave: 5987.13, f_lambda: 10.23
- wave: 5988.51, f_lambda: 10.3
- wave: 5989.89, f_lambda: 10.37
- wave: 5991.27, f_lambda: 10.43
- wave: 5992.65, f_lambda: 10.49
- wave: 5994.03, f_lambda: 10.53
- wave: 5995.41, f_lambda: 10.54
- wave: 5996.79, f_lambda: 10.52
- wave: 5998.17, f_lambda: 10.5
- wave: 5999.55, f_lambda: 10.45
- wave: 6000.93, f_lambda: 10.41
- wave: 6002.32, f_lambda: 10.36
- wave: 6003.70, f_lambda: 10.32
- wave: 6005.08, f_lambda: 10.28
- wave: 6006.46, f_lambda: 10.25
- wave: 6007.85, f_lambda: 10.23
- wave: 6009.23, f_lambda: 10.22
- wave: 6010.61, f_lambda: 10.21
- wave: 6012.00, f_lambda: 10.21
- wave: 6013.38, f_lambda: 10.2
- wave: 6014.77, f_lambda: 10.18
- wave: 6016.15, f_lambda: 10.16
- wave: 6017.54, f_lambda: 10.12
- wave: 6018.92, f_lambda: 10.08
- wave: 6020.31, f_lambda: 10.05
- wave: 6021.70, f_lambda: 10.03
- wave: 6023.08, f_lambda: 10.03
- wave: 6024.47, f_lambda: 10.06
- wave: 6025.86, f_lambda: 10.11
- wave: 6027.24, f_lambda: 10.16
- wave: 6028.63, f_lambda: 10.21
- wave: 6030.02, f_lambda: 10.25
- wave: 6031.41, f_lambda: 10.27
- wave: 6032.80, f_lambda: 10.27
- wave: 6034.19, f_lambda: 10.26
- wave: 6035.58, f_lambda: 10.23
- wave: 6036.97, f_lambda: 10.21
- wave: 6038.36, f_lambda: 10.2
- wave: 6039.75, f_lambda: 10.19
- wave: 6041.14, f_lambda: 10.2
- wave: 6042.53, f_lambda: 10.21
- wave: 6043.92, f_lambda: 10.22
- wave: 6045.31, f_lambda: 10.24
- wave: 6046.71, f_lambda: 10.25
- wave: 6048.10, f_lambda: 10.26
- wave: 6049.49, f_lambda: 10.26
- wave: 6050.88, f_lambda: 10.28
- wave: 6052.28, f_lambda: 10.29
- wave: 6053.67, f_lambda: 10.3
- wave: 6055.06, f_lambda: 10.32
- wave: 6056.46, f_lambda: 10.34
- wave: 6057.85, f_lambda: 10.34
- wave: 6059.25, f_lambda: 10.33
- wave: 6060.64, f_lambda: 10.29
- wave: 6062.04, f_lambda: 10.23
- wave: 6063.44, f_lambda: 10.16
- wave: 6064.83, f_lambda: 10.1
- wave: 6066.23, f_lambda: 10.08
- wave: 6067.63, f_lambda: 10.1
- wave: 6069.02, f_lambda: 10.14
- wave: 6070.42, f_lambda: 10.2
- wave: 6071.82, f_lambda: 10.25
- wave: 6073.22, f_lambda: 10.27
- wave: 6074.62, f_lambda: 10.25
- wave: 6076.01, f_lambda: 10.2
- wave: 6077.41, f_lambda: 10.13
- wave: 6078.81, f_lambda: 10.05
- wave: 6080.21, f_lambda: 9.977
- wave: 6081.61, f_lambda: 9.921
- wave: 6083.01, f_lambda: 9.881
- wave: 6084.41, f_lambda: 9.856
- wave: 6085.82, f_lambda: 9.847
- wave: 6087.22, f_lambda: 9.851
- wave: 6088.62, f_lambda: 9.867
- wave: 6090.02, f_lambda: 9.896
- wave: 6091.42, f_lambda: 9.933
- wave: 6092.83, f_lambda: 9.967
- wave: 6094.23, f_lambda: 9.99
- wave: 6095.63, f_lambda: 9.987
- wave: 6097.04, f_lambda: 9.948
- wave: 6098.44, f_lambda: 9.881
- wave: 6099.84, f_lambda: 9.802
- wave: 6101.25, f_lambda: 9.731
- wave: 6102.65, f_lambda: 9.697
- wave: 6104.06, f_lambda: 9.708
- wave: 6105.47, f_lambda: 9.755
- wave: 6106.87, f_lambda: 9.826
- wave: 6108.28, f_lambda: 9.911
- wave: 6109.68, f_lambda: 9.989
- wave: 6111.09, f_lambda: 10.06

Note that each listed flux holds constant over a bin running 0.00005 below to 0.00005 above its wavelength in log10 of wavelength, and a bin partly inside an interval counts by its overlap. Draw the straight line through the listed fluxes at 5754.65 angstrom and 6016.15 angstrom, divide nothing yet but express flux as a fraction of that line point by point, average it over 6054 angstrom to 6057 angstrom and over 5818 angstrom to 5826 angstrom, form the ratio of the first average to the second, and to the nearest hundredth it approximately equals 0.99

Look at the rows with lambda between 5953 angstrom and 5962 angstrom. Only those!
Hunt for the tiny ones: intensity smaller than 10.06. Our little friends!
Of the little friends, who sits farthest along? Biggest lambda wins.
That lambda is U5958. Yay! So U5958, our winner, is 5958.25 angstrom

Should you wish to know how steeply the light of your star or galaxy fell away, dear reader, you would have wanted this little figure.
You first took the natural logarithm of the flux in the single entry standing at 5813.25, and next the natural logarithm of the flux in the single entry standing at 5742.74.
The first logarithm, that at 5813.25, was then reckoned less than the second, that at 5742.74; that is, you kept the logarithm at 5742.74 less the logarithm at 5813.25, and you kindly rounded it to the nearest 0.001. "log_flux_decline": -0.056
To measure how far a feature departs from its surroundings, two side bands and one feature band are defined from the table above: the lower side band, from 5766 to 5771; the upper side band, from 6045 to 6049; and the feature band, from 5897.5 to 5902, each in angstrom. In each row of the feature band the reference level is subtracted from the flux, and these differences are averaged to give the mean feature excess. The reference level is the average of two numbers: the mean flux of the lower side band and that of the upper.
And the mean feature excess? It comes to -1.1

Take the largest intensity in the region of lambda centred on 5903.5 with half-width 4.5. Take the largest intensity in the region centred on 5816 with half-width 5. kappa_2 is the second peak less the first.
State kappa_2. 0.4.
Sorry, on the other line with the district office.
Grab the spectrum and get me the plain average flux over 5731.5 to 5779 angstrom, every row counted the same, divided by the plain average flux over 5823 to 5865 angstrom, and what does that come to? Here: 1.00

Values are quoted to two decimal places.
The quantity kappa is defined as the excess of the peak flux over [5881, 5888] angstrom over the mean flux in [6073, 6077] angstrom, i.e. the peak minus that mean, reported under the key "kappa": -0.35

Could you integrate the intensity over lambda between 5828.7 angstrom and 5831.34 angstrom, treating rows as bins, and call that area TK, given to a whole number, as 28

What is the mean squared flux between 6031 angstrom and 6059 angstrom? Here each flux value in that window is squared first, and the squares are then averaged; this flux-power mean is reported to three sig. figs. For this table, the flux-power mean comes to 105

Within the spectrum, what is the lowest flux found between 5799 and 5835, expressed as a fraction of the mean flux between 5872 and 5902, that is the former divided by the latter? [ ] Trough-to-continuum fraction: 1.14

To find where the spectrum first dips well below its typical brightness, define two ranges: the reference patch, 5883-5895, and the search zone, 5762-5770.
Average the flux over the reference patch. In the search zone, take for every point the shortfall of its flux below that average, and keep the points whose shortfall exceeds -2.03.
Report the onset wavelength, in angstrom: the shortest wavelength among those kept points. 5762.60 angstrom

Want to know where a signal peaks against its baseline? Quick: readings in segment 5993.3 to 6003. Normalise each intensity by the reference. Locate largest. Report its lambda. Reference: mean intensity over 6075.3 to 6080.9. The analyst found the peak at 5995.41 angstrom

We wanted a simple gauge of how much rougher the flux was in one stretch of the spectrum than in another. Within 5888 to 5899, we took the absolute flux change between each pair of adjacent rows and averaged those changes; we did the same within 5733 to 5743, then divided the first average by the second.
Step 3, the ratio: 4.87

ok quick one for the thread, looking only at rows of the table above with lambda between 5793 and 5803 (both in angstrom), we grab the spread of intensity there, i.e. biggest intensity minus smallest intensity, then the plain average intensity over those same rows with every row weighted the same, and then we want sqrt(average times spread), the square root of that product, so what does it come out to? 2.1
